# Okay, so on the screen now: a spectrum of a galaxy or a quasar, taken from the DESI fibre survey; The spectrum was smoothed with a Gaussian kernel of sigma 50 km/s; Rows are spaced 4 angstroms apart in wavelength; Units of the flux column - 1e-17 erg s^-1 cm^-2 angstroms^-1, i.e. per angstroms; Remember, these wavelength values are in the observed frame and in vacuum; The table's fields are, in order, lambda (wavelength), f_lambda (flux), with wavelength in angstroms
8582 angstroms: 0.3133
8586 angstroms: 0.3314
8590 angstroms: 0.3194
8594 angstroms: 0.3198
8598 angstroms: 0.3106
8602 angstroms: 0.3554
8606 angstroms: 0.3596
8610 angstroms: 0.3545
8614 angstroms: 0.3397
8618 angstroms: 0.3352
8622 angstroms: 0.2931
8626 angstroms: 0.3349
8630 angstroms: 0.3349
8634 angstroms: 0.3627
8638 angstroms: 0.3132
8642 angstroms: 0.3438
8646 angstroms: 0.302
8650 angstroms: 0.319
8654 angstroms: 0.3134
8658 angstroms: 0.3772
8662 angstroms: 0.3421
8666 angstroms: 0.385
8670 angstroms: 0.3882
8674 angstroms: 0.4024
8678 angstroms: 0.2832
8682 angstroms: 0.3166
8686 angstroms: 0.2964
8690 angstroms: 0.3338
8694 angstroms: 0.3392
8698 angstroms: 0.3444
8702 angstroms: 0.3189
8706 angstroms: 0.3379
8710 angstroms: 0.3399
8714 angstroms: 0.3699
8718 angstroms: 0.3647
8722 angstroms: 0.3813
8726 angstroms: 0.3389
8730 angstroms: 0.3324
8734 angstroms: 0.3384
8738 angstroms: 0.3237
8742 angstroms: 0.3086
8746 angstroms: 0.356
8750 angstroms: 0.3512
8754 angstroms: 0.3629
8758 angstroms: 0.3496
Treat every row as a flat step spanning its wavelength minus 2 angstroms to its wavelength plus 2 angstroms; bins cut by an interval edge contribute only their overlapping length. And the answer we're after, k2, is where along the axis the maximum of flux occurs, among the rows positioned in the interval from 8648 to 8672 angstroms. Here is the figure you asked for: 8670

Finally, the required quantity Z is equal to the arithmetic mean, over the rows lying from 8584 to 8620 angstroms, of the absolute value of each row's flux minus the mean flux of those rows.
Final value 0.014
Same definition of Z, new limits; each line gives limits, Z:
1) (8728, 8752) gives 0.013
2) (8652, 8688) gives 0.038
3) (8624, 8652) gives 0.016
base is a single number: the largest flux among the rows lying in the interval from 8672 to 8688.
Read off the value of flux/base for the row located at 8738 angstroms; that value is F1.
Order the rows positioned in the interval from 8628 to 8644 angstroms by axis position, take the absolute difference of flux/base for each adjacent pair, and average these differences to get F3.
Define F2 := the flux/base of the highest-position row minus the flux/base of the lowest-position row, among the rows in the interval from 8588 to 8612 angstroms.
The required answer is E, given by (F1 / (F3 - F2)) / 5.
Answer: 74.7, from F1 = 0.804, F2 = 0.09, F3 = 0.09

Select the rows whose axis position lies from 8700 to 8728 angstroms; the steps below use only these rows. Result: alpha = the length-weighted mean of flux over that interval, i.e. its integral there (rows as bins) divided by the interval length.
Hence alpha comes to 0.350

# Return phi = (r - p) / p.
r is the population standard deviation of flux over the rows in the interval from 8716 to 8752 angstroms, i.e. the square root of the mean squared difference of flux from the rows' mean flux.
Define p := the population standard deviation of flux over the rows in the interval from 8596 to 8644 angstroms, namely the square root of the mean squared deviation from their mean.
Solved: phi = 0.0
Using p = 0.0206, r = 0.021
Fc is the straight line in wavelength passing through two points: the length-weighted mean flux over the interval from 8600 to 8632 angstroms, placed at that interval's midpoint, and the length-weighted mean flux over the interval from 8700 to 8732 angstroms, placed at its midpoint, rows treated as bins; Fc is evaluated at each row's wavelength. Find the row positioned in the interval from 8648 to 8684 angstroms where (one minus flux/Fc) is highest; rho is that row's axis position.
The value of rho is 8678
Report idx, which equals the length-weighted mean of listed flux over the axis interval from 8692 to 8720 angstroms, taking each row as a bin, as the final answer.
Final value 0.345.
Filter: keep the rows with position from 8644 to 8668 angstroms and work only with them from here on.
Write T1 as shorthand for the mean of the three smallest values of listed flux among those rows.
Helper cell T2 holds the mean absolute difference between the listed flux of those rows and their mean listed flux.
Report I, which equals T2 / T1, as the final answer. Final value 0.091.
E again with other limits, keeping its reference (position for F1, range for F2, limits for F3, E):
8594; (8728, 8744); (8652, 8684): 0.9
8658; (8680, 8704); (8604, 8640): 3.6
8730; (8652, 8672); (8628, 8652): -1.6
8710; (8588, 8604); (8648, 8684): 18.5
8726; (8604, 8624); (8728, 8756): 0.8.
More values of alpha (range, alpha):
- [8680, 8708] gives 0.327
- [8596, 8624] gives 0.335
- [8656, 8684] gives 0.356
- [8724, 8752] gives 0.336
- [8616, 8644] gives 0.331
